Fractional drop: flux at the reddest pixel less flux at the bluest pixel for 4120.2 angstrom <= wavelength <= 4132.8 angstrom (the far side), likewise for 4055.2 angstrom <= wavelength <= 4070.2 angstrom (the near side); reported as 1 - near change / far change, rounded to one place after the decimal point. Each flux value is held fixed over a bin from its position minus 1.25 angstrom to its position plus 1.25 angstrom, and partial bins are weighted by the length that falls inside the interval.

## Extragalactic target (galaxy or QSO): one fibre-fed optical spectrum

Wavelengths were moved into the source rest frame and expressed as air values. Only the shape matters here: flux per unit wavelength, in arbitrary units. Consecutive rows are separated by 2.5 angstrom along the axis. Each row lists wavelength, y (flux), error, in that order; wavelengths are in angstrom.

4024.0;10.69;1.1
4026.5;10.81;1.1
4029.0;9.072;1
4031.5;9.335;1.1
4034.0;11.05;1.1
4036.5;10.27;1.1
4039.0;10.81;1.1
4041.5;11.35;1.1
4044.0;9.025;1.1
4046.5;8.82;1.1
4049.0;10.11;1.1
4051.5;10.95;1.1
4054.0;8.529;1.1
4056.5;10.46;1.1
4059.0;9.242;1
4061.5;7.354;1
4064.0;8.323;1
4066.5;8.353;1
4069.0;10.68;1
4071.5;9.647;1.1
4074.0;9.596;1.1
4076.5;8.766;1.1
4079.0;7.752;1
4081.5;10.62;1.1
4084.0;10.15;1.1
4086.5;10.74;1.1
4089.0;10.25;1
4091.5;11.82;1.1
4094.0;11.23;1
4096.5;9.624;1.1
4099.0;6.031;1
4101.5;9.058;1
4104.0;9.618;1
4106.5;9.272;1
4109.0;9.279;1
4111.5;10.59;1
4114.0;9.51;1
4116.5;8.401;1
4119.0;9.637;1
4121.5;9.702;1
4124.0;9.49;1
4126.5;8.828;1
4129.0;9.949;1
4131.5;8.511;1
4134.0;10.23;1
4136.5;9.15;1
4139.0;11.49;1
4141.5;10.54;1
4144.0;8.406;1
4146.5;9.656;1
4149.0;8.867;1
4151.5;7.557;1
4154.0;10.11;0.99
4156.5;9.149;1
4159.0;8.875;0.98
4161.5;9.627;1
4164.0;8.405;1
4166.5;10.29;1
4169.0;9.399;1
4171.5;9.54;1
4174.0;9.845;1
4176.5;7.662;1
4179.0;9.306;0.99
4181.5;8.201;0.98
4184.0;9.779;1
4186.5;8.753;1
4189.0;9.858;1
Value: 1.2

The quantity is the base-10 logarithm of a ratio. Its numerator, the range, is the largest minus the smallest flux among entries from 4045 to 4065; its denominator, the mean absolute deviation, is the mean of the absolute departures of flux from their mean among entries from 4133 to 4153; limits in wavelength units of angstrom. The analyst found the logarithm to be 0.56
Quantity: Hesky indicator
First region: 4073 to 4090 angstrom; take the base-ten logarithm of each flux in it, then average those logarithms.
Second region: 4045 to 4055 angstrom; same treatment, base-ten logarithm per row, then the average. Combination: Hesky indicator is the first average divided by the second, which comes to 1.00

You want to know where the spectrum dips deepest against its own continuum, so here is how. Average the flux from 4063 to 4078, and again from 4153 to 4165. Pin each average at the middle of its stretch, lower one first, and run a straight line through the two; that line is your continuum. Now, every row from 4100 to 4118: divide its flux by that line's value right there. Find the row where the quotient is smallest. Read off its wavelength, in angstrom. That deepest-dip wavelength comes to 4116.5 angstrom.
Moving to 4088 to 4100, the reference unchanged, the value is 4099.0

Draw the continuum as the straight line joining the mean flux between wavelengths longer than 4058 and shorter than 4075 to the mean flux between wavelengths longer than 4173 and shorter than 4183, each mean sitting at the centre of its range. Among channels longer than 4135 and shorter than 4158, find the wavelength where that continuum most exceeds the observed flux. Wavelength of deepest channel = 4151.5 angstrom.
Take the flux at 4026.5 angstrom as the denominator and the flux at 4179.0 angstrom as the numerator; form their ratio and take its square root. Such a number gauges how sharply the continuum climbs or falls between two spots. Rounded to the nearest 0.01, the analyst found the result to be 0.93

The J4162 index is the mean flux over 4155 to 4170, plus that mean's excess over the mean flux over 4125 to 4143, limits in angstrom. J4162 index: 8.8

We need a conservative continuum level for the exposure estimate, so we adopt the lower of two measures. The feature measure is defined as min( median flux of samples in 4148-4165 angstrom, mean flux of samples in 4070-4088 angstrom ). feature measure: 8.9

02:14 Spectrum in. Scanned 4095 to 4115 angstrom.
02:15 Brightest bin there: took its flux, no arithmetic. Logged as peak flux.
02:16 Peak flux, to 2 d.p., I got 10.59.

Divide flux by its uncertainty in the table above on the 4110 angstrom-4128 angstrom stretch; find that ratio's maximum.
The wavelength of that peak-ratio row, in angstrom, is 4111.5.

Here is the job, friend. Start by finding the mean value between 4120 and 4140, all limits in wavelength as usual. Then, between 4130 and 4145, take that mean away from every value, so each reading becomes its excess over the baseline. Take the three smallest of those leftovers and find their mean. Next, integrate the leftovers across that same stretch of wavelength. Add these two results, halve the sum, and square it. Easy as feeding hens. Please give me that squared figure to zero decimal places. 0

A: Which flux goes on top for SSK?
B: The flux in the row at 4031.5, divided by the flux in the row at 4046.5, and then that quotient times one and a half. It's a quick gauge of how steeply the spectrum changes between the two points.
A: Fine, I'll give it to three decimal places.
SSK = 1.588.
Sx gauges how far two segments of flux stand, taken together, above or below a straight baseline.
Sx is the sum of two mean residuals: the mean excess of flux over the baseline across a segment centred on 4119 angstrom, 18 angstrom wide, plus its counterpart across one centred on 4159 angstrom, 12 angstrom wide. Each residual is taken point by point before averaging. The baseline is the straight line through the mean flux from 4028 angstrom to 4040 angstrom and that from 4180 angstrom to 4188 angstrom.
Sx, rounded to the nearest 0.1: 0.1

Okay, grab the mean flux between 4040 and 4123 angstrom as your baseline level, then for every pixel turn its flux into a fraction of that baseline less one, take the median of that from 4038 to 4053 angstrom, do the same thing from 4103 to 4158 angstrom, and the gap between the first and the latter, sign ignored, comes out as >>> 0.101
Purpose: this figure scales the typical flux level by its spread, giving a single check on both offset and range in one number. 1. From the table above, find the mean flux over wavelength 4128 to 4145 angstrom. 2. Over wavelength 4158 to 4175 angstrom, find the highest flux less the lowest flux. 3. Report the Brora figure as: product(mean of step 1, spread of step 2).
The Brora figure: 18.4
